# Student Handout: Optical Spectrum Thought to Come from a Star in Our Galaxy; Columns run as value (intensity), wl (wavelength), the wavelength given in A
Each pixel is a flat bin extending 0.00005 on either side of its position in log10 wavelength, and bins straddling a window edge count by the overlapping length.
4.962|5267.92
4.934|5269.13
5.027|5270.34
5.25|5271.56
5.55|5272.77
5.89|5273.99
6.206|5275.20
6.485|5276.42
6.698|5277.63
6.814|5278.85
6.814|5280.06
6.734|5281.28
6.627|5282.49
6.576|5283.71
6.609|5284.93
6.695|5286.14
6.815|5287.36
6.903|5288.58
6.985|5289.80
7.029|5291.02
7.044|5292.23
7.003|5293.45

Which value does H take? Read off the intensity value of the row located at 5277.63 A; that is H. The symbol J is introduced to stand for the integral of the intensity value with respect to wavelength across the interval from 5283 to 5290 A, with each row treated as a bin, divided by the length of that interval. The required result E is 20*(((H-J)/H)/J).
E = 0.0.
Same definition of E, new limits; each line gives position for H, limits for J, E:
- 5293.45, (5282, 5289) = 0.1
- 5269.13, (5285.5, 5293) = -1.2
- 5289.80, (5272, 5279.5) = 0.3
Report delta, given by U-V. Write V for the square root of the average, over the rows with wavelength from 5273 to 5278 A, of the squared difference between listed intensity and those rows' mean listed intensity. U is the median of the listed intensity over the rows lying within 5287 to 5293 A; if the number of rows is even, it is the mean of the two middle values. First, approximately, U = 7.0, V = 0.303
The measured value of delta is 6.68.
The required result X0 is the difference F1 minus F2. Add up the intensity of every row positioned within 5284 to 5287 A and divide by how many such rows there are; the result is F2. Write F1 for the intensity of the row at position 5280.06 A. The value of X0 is 0.2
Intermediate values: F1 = 6.814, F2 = 6.7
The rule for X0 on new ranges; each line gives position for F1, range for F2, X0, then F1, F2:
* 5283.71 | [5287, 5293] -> -0.4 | 6.576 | 7.0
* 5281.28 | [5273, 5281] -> 0.2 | 6.734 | 6.5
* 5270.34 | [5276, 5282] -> -1.7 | 5.027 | 6.7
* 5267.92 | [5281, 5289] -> -1.7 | 4.962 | 6.7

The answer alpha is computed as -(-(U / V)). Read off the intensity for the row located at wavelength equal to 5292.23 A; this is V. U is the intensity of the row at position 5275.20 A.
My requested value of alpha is 0.88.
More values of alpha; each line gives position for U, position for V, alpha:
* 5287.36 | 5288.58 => 0.99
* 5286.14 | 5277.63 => 1.00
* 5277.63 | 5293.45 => 0.96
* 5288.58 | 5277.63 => 1.03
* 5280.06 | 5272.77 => 1.23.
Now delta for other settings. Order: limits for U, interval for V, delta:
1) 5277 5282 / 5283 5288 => 6.68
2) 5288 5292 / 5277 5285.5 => 6.90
